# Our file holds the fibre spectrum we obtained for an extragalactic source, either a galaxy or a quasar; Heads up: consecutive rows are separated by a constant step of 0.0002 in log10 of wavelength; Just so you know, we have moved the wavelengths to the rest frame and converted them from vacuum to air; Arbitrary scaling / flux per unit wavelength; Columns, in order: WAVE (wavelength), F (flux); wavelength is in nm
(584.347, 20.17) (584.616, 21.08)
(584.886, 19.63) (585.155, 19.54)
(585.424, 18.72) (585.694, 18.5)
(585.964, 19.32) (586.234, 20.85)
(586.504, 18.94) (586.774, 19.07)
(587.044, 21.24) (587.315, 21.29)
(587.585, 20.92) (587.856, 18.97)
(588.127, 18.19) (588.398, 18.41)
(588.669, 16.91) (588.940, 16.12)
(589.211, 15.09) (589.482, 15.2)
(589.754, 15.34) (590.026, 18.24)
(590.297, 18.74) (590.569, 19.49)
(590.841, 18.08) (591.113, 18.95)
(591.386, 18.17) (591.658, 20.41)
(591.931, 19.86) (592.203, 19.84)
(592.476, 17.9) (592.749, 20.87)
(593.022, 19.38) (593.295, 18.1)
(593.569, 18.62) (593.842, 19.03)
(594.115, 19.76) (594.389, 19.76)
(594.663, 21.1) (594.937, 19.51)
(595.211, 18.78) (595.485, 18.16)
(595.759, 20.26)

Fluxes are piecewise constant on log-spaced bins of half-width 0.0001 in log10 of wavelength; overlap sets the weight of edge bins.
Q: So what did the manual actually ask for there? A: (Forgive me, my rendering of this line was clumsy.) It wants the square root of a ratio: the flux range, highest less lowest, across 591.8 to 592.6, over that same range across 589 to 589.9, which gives 2.8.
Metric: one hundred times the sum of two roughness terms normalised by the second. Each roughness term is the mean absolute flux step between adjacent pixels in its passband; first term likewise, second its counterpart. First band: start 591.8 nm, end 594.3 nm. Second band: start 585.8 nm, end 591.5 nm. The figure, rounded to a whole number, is 218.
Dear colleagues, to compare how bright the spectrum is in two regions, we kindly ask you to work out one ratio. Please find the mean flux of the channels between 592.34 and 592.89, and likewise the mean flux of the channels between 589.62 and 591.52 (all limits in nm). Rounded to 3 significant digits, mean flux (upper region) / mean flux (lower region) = 1.07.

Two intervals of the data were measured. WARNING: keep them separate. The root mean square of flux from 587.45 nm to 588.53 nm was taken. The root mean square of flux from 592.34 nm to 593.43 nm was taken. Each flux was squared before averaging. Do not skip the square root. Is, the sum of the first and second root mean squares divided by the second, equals 2.00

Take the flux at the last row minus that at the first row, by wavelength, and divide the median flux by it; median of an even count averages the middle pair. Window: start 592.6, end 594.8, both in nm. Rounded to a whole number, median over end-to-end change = 85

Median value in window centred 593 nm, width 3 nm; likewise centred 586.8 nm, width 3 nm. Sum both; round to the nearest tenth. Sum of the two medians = 38.8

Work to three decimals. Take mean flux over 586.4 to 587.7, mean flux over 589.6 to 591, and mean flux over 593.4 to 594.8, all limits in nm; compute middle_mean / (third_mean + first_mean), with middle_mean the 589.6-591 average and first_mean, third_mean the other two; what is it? 0.450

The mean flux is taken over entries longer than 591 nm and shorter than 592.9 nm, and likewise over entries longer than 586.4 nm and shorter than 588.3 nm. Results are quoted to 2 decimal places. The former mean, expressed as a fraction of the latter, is 0.98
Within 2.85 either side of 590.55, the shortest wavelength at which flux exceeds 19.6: 591.658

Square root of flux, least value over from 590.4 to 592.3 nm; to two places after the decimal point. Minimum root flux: 4.25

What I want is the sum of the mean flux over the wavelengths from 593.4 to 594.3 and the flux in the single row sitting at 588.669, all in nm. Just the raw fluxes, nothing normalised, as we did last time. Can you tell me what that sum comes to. 36.0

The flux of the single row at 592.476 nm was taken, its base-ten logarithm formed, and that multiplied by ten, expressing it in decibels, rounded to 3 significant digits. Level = 12.5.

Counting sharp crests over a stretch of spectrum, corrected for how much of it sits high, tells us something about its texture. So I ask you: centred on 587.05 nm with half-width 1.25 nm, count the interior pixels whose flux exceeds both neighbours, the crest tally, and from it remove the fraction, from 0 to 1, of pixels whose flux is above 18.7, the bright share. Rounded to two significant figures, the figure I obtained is 1.1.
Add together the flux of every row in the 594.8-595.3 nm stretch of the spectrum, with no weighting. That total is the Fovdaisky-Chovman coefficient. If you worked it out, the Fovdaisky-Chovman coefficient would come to 38.3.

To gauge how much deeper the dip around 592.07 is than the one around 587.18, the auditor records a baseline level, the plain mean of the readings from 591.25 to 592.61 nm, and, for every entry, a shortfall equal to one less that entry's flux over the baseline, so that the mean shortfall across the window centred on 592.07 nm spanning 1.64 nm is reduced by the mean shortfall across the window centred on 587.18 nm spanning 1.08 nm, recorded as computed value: 0.06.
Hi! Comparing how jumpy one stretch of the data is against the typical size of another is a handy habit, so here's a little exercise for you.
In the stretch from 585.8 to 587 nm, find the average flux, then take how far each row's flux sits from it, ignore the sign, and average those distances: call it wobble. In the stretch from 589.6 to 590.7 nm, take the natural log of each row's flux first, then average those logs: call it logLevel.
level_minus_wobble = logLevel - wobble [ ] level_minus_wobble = 2.23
